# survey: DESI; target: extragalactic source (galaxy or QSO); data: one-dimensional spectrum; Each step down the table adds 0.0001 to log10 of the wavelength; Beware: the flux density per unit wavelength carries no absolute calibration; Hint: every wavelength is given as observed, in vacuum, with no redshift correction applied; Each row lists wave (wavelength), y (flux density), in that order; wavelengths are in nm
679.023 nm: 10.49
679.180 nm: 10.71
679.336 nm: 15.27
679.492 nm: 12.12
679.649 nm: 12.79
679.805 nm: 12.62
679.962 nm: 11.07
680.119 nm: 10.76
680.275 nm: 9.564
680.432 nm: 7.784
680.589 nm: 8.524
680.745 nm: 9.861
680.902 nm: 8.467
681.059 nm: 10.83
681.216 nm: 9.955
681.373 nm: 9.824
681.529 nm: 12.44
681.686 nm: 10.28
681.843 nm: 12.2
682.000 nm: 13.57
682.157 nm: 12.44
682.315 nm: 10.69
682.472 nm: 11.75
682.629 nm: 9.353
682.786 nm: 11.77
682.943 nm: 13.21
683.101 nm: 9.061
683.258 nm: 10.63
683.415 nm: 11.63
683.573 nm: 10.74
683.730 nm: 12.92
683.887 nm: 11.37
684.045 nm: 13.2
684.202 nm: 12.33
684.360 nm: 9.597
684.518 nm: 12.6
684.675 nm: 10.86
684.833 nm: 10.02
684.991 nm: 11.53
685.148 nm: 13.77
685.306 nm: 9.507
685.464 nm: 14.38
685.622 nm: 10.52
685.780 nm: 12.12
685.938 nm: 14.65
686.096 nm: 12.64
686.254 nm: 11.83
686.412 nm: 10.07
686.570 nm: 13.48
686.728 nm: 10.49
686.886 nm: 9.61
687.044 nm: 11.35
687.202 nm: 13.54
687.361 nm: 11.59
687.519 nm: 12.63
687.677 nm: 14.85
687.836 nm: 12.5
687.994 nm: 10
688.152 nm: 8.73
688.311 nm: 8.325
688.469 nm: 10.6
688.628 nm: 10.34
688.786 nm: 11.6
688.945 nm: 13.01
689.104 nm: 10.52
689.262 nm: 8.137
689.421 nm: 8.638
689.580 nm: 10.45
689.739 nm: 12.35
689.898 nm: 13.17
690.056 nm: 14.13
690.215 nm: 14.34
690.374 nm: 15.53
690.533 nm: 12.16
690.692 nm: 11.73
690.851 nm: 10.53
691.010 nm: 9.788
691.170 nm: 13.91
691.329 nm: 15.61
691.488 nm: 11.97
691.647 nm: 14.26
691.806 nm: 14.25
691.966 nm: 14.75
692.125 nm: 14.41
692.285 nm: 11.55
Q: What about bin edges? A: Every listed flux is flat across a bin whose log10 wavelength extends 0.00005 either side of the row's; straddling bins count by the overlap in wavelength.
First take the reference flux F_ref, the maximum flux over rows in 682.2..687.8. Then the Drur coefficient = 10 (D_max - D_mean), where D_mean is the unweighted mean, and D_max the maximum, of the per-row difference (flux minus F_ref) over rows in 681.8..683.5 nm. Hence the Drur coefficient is 21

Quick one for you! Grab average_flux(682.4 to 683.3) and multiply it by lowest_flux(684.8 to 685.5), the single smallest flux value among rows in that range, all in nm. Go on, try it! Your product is 104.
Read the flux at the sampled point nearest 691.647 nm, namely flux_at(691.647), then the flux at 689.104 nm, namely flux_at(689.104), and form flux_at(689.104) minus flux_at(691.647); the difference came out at -4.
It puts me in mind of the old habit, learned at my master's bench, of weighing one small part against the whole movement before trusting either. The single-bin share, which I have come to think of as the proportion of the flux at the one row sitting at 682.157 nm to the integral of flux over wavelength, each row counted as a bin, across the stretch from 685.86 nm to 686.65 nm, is 1.26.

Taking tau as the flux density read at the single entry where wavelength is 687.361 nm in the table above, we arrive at 11.59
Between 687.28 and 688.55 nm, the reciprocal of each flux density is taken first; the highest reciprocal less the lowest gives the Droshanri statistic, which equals 0.053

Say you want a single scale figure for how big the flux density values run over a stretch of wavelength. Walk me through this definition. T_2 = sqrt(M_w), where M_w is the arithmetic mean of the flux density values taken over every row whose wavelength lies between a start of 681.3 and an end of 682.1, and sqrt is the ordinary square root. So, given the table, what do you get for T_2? 3.42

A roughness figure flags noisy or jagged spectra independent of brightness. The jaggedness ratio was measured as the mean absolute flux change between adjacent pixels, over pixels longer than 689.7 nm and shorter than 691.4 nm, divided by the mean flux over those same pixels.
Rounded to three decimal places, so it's 0.113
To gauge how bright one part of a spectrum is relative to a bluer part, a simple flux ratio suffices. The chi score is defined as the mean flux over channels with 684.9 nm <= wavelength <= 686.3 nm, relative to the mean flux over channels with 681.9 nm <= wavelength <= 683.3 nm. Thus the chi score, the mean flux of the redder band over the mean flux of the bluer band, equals 1.08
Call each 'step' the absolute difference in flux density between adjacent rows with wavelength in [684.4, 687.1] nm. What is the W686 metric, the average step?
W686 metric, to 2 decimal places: 2.32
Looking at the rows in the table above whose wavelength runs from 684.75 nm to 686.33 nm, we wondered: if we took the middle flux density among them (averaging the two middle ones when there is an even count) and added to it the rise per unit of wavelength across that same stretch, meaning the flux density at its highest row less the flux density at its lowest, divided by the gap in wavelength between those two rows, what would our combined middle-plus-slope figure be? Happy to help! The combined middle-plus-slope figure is 13.2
